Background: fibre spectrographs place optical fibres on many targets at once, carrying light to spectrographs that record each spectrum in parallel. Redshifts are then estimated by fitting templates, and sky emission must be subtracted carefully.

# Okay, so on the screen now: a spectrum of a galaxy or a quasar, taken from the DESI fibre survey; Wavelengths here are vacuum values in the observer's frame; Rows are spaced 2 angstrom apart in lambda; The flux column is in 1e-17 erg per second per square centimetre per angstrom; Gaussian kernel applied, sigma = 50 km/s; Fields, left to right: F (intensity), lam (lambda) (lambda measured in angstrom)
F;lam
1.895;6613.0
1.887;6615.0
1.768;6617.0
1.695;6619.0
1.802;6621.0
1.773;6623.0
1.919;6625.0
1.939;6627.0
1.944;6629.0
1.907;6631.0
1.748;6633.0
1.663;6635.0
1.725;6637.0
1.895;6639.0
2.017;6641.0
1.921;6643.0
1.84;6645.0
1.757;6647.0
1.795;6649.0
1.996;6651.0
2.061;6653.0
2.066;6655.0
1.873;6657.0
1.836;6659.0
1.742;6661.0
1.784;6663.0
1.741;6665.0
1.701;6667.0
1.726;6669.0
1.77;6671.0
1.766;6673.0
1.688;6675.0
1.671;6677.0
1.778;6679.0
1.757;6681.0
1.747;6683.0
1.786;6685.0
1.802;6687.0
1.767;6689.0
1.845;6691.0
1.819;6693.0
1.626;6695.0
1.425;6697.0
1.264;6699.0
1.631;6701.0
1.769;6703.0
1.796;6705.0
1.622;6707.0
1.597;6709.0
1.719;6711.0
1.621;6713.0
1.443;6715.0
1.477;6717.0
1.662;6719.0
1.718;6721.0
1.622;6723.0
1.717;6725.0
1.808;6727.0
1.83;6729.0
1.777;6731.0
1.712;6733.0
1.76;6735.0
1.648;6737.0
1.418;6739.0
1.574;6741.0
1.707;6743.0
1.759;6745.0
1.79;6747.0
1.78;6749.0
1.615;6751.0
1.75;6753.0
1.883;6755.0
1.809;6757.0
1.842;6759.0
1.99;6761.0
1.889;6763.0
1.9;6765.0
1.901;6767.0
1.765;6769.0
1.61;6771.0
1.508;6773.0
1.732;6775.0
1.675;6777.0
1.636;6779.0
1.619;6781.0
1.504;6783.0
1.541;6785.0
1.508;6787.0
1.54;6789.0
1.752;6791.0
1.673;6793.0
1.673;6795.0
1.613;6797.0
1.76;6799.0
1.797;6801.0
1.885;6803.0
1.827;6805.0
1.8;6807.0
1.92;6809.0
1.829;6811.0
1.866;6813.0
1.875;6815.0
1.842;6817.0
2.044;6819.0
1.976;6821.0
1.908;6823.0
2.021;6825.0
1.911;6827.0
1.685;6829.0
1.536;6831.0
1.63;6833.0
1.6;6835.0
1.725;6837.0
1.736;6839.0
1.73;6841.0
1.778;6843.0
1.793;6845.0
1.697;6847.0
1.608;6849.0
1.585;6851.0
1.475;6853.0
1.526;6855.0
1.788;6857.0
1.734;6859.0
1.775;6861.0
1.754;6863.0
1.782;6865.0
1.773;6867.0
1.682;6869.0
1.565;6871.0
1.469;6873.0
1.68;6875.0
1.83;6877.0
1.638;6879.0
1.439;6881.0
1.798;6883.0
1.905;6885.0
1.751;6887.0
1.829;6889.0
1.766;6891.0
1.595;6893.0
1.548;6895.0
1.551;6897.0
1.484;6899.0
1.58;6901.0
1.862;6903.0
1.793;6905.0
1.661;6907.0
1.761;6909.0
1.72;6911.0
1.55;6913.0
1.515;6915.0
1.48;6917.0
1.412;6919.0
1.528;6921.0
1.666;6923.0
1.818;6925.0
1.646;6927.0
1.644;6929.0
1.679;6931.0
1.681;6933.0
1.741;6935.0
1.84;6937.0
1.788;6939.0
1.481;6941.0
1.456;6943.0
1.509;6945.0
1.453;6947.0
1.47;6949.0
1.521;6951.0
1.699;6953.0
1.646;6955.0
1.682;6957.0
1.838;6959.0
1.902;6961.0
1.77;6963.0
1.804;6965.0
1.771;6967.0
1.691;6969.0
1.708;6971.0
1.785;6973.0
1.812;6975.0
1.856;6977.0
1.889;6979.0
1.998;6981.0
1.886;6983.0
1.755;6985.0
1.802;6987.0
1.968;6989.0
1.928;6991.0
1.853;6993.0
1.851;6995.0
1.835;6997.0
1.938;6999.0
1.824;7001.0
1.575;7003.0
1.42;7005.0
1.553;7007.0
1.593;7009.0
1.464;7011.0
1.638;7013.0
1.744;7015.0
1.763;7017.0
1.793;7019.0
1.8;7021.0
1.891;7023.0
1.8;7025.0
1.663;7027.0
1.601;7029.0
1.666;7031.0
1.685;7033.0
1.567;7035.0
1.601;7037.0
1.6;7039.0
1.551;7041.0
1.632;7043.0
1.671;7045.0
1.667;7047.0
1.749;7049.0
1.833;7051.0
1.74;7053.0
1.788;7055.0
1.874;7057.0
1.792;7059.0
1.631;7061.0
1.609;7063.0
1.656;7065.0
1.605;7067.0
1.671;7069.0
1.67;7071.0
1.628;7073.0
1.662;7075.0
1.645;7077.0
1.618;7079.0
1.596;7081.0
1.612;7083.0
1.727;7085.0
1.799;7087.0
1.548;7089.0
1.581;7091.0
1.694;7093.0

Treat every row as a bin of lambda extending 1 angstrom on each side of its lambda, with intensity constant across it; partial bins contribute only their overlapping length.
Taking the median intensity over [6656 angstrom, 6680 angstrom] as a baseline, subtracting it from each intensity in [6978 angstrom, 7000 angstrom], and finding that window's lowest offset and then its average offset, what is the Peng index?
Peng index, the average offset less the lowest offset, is 0.13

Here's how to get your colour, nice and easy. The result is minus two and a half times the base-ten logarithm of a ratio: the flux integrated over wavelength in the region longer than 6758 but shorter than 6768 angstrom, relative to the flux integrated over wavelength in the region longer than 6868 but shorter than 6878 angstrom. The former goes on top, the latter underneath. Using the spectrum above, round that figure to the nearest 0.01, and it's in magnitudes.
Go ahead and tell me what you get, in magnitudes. -0.16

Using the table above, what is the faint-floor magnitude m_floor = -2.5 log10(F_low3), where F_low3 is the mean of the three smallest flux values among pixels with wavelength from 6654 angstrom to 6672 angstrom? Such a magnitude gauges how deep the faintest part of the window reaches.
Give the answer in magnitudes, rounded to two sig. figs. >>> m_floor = -0.59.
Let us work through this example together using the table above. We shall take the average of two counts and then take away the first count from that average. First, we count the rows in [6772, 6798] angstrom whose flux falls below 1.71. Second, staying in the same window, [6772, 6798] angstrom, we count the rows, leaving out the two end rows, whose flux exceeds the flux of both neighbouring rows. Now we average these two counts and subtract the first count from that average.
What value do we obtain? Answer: -4.0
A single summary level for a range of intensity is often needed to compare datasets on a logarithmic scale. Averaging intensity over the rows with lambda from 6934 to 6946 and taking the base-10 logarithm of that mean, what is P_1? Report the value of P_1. 0.214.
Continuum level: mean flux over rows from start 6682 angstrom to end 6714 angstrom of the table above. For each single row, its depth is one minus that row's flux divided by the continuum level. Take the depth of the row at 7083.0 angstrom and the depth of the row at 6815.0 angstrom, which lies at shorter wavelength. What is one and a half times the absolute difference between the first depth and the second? 0.24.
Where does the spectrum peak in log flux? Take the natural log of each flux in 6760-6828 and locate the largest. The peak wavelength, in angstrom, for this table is 6819.0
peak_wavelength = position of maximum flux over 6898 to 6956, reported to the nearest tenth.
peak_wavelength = 6903.0 angstrom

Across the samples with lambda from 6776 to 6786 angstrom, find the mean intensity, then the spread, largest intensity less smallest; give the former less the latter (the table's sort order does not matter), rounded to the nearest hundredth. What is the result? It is 1.42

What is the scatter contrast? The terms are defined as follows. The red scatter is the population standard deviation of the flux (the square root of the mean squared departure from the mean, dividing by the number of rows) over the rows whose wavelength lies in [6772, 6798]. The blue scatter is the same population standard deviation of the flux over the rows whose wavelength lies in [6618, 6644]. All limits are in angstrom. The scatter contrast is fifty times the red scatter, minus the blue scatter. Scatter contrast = 4.0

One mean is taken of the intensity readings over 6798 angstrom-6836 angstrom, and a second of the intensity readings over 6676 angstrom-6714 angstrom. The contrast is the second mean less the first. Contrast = -0.14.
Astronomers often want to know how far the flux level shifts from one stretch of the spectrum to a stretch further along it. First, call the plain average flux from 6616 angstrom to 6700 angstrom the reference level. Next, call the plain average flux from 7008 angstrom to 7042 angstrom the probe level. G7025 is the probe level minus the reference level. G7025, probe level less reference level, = -0.12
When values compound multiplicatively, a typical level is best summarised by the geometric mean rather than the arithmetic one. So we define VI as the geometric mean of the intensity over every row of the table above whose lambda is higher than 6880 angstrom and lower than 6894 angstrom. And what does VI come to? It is 1.72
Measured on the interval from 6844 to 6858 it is 1.63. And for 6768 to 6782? 1.65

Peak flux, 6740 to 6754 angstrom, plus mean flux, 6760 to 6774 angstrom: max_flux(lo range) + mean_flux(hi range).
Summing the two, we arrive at 3.58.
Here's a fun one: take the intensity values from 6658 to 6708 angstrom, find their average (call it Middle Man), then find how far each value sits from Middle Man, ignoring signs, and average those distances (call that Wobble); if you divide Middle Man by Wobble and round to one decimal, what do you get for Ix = 19.7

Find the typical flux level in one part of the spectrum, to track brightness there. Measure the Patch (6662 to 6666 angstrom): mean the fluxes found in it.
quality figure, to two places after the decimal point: 1.76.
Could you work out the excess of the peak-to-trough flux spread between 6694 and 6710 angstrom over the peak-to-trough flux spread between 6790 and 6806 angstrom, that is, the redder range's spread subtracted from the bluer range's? 0.26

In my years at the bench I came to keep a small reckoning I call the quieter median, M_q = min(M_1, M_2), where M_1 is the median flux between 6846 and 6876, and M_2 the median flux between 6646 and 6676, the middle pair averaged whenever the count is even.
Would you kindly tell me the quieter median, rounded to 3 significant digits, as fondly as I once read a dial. 1.68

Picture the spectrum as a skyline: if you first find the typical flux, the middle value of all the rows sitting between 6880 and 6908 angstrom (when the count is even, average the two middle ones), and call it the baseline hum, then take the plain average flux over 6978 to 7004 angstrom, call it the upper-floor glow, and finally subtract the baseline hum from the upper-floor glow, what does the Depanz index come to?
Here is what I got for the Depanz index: 0.15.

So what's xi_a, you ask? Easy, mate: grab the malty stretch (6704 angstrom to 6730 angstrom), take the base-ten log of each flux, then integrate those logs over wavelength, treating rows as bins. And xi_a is 5.7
